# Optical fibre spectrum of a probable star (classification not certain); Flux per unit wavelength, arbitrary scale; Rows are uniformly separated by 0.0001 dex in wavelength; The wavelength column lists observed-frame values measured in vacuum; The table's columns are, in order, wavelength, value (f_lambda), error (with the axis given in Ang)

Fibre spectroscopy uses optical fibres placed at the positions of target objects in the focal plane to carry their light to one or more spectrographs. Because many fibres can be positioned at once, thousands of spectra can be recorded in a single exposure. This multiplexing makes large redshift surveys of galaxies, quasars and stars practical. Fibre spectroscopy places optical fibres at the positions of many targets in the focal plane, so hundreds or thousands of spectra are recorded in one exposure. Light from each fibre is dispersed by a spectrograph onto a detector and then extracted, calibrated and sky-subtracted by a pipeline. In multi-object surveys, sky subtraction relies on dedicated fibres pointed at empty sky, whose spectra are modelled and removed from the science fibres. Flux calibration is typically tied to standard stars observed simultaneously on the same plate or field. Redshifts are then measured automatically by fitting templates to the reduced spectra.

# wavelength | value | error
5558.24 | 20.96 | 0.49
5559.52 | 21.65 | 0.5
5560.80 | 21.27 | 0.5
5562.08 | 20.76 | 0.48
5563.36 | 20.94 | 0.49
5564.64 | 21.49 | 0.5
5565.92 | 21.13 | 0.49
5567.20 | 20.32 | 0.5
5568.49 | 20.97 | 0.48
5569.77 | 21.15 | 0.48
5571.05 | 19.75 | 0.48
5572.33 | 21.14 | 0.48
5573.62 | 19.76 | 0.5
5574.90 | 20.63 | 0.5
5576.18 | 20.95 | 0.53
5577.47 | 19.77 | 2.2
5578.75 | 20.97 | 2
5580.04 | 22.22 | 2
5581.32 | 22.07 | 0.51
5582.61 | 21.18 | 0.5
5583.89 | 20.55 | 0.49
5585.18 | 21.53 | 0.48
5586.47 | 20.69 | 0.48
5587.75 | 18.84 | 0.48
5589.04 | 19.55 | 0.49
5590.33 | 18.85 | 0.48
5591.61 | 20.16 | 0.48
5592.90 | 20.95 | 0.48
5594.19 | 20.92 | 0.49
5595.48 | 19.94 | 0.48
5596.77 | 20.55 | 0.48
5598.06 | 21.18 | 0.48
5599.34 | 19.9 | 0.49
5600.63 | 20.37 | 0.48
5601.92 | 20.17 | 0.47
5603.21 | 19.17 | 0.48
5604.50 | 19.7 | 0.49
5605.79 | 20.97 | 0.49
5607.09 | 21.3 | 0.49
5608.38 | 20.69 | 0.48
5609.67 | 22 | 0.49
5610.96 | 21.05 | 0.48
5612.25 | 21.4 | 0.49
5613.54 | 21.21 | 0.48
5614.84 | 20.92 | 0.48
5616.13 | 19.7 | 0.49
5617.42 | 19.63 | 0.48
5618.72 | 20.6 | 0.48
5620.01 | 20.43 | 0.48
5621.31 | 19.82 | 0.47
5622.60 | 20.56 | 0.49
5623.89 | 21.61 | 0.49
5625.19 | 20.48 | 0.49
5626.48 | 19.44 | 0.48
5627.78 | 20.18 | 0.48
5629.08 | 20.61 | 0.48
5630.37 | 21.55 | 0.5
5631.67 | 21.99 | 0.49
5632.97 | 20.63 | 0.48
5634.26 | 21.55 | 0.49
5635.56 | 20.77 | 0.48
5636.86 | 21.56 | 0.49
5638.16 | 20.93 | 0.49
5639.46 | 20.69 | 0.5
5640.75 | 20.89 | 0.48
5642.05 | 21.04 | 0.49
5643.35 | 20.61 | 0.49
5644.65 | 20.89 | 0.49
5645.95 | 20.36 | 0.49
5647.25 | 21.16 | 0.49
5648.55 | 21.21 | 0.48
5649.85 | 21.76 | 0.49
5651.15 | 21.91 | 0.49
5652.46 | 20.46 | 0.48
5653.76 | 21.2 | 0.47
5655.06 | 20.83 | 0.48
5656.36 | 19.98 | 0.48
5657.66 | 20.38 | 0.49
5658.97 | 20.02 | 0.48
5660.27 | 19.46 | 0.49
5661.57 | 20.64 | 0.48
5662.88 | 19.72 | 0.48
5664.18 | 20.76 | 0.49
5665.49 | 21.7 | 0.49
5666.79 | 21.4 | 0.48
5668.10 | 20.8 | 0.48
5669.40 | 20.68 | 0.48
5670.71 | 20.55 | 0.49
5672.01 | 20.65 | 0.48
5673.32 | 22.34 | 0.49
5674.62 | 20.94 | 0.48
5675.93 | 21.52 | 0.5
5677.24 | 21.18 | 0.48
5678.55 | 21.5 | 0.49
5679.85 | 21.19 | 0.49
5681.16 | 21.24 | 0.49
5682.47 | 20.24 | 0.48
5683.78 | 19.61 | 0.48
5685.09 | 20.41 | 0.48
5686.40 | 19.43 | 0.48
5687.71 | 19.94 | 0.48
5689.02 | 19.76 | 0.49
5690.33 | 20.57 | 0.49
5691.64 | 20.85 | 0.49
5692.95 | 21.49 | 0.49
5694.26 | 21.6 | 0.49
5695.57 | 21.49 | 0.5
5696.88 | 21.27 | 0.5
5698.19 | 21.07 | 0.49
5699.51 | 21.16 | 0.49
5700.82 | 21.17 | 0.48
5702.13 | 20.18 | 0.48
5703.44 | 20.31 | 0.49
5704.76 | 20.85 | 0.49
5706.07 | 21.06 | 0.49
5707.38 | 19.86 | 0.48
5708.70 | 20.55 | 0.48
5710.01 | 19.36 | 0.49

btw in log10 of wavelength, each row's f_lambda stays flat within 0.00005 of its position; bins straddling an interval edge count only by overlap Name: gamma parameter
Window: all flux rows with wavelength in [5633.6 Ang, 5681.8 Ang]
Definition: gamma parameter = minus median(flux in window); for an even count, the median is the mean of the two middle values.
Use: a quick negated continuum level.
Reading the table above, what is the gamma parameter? -20.9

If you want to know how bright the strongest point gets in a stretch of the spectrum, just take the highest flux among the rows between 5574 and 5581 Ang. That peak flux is 22.22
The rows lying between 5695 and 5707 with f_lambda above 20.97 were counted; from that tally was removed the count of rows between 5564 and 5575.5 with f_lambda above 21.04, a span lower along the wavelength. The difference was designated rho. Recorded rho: 2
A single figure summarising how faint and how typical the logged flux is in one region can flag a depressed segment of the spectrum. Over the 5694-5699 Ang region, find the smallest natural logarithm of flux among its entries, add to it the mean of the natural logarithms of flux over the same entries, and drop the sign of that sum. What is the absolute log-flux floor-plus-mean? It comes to 6.11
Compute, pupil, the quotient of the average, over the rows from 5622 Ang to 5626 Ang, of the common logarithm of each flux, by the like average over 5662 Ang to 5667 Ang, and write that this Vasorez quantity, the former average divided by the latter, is 1.00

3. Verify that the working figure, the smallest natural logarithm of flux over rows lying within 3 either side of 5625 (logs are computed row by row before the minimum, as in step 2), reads 2.97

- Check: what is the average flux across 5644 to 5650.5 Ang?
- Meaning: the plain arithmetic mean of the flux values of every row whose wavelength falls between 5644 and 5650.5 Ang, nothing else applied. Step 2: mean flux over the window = 21.1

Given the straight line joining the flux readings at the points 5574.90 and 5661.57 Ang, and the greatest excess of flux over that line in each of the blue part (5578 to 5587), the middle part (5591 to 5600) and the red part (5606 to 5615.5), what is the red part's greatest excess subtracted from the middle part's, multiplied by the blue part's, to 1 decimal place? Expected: -1.3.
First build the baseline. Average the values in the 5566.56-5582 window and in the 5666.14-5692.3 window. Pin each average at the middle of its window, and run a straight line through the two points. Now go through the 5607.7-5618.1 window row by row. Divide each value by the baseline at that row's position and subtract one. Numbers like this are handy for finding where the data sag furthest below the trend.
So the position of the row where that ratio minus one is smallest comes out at 5617.42 Ang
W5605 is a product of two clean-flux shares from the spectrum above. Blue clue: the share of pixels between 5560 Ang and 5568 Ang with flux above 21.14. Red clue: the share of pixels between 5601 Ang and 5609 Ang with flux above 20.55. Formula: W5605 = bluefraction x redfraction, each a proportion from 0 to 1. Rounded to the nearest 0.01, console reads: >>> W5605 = 0.17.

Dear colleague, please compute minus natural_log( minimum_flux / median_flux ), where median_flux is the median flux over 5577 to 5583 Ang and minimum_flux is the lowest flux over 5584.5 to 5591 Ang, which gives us 0.12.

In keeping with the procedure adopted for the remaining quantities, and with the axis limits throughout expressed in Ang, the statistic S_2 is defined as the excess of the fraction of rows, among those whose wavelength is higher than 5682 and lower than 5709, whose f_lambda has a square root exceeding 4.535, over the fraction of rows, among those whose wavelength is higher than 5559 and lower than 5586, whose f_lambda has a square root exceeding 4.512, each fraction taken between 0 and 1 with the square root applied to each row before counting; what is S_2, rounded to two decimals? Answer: -0.29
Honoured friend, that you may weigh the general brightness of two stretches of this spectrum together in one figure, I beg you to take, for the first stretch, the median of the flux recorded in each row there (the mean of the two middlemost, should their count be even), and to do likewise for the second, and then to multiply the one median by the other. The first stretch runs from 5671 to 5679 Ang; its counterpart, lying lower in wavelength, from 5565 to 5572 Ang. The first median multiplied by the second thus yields 447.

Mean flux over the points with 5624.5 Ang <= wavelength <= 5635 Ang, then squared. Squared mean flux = 433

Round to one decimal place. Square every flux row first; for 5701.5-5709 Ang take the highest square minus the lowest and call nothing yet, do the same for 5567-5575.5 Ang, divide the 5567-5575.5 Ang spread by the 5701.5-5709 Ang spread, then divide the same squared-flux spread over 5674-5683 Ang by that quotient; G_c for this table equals 45.8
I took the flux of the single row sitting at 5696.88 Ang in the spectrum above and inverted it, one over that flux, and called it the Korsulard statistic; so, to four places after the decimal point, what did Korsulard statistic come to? 0.0470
